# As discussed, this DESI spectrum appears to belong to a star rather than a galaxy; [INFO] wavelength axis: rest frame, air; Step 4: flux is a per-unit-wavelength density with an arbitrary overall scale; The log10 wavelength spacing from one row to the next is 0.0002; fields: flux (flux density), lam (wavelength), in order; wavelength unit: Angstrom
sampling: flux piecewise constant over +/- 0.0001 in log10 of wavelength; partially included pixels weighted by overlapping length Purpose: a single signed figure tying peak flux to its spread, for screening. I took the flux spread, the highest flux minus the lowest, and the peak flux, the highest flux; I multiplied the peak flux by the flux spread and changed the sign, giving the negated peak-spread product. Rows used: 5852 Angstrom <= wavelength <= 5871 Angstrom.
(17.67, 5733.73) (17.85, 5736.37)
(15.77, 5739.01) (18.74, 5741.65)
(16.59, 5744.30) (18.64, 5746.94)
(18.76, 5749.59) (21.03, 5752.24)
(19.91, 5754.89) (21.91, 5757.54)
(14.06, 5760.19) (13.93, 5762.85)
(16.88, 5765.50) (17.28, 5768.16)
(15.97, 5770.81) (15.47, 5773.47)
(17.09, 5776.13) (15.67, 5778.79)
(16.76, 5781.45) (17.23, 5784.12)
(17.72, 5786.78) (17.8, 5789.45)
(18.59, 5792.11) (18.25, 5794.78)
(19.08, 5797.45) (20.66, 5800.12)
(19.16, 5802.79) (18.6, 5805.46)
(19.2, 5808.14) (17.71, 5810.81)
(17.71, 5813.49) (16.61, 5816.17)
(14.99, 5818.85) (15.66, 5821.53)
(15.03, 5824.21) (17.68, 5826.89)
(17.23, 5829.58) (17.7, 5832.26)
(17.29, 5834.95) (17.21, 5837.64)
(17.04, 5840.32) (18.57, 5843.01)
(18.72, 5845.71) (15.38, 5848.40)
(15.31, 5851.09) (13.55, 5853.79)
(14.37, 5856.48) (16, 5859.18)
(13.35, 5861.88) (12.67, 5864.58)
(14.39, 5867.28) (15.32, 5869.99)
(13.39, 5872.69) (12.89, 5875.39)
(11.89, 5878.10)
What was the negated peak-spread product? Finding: -53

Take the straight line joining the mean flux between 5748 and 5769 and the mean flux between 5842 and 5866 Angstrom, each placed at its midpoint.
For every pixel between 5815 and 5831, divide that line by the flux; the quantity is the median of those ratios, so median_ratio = 1.01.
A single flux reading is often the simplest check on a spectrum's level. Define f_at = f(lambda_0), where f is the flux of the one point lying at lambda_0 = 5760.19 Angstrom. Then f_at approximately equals 14.06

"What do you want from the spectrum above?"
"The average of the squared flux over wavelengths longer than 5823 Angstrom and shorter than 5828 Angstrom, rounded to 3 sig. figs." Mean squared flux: 269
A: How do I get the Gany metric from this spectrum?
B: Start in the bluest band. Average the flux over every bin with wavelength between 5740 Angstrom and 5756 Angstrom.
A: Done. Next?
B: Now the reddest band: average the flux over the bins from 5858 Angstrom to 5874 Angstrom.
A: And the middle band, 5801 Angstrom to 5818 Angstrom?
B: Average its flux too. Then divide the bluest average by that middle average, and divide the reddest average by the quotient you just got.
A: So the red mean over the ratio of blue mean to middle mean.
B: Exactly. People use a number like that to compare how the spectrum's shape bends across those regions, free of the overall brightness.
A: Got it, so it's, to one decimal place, 13.6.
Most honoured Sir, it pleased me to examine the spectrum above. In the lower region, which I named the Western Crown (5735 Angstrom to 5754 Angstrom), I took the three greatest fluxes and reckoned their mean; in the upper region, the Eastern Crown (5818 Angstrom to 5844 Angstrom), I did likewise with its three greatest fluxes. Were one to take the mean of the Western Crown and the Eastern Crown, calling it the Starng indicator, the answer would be 18.7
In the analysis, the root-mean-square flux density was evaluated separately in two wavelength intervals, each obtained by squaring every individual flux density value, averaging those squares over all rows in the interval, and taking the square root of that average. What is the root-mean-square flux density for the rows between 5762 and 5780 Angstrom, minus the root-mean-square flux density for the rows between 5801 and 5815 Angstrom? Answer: -2.4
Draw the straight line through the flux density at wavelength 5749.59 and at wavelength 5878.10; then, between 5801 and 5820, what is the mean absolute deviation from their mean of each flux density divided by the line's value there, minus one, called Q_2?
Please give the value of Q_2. 0.056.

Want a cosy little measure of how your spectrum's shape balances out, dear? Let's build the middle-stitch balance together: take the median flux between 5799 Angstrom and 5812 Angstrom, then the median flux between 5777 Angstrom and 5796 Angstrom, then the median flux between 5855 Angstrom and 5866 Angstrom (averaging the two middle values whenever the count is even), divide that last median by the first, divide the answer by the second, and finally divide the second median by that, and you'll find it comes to 434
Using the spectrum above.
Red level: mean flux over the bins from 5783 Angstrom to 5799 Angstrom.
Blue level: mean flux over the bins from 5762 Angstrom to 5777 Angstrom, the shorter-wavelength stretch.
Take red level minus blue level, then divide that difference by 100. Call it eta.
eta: 0.020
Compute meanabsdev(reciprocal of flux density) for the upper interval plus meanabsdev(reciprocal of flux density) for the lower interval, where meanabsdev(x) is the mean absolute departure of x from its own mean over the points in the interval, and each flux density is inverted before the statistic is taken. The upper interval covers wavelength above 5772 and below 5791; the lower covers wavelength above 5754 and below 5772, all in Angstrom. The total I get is 0.0101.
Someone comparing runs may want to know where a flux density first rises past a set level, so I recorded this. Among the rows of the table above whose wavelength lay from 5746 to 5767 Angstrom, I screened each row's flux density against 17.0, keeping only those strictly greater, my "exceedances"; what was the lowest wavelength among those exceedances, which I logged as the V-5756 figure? 5746.94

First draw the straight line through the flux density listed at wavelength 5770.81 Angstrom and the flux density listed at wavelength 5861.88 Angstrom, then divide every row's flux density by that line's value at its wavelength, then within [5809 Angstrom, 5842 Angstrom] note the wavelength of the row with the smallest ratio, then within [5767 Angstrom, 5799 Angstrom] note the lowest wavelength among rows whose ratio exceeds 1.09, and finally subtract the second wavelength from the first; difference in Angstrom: 34.7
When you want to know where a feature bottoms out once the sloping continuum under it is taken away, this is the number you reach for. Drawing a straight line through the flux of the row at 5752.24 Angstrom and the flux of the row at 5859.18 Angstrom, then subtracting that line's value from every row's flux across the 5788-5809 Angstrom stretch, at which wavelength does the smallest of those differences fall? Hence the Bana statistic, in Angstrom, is 5789.45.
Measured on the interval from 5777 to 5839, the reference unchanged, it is 5778.79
